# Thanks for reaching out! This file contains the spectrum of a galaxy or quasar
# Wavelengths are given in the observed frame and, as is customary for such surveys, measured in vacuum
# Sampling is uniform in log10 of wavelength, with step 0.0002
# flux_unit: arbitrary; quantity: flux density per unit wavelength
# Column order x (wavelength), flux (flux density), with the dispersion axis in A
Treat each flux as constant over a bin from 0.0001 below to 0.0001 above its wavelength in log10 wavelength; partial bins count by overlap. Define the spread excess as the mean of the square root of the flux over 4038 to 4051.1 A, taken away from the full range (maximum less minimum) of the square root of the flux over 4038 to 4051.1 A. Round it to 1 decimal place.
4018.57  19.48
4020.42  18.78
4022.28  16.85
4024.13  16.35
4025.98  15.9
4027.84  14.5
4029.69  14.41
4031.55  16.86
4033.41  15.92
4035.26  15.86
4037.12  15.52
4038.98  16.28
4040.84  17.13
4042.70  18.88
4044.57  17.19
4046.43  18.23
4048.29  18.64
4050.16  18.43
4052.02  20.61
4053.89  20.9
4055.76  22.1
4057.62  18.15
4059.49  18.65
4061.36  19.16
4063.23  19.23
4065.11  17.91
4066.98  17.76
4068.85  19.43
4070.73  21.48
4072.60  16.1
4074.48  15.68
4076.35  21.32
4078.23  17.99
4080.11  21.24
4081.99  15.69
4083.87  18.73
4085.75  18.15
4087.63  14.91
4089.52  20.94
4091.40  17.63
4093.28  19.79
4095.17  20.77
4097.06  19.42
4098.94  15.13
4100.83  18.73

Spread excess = -3.9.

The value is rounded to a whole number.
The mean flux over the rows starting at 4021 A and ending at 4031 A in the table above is 16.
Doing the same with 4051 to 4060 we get 20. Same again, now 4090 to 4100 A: 19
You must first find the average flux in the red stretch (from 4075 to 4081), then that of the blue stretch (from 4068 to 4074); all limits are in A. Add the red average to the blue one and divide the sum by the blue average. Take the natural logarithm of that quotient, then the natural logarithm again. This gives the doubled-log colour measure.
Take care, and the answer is -0.32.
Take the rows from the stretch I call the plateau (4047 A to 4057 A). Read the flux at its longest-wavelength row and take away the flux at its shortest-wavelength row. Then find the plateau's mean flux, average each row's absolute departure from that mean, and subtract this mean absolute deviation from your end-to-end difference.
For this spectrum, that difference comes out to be 2.2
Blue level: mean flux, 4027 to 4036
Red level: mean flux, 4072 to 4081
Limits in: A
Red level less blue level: 3.0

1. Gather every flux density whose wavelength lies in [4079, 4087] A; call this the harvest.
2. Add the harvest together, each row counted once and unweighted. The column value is 73.8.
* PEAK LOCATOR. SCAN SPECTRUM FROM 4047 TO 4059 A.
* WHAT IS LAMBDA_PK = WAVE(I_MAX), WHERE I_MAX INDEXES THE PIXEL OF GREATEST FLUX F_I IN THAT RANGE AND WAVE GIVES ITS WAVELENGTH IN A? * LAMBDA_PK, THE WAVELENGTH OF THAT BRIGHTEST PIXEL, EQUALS 4055.76 A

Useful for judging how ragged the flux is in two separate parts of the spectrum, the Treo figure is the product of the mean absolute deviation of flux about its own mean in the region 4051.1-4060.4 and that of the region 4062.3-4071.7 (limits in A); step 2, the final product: 1.4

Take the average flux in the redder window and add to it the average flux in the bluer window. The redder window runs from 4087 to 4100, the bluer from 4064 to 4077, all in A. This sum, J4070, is 36.9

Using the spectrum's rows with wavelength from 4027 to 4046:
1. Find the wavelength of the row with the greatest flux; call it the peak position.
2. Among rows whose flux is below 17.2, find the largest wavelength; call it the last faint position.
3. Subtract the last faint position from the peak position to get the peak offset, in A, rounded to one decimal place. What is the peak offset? -1.9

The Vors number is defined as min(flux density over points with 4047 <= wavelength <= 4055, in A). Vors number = 18.43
